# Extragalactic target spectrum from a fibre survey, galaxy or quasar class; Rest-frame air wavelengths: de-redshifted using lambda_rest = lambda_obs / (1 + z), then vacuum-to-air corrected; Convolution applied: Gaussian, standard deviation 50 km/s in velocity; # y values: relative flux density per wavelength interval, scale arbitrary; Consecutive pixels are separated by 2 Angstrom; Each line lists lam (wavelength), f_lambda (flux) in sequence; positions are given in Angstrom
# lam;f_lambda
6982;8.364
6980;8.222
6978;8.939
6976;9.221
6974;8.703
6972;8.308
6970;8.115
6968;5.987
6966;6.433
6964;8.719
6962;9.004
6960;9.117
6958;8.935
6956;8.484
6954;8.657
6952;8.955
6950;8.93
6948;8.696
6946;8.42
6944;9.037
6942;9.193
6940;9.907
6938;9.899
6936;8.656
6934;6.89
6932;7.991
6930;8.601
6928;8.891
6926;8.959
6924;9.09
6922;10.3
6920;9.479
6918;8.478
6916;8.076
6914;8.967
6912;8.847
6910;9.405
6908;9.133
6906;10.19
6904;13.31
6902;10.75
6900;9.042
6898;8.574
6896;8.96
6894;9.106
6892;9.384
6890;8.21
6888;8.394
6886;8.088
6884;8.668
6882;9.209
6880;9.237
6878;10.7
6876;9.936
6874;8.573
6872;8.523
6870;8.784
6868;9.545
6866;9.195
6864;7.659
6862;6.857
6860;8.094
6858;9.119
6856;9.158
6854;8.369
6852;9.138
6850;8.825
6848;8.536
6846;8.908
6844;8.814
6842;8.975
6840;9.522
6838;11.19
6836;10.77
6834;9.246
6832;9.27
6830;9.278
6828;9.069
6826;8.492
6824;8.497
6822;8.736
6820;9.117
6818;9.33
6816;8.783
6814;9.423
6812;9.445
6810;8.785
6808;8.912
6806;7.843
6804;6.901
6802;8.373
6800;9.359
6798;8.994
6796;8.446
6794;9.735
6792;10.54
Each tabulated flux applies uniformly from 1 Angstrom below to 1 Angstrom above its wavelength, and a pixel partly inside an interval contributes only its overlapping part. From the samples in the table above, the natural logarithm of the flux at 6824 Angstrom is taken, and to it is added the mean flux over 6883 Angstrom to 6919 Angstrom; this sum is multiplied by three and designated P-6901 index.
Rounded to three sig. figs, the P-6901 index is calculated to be 34.0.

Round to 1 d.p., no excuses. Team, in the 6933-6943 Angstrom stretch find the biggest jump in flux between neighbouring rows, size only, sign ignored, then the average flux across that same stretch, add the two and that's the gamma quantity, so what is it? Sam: 10.7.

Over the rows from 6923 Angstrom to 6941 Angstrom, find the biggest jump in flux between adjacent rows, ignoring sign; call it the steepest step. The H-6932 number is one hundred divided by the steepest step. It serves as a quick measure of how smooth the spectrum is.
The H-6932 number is 57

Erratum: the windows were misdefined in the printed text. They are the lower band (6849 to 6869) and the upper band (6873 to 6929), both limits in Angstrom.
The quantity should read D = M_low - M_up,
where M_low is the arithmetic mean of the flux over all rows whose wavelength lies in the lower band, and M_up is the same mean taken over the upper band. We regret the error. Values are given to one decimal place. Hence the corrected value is -0.7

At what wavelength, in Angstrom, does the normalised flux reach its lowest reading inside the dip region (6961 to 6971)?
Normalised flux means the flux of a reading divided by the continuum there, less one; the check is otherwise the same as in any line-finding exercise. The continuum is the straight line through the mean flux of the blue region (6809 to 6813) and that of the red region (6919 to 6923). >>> 6968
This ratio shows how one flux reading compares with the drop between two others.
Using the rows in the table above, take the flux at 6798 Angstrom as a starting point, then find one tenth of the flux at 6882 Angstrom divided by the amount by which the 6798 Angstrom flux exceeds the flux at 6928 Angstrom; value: 8.9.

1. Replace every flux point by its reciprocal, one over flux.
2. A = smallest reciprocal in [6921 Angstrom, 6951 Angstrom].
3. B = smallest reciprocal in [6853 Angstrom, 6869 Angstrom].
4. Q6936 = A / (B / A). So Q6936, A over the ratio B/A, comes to 0.090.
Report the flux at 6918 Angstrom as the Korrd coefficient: 8.478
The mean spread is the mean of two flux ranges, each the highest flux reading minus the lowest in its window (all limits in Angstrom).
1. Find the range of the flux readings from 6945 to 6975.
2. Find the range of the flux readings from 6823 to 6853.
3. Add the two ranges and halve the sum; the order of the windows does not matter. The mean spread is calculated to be 2.91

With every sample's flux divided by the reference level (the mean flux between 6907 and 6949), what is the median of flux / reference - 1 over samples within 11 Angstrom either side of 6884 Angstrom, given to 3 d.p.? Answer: 0.023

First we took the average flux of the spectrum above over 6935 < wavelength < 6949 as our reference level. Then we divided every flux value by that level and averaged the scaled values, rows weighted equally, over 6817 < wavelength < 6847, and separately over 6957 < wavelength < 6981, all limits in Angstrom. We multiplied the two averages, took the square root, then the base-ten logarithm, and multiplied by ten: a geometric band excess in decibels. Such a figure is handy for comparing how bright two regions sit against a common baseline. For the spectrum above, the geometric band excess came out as -0.16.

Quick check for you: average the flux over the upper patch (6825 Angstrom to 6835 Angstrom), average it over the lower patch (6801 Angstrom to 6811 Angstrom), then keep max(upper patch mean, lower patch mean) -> 9.07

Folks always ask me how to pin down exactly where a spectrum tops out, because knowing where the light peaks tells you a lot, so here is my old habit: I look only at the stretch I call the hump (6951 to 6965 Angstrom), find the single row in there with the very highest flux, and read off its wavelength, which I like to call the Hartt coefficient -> 6960 Angstrom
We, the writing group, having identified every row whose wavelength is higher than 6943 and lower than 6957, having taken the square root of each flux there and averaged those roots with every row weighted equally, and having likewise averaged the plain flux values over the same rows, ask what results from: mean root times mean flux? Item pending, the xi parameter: 25.8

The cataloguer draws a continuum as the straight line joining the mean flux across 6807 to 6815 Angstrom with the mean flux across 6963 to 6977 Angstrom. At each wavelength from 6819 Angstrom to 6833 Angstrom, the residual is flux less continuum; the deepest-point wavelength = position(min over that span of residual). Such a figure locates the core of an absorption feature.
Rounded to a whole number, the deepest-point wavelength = 6824 Angstrom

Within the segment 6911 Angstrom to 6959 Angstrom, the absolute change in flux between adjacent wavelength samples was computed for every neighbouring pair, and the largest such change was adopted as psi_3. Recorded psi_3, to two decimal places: 1.77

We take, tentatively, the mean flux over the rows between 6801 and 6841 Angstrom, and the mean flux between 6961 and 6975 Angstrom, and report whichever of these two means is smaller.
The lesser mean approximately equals 7.9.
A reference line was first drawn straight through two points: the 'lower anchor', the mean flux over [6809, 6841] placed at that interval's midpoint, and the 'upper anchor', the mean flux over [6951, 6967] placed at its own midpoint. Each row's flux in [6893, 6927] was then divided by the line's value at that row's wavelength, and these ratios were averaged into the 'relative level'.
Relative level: 1.07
